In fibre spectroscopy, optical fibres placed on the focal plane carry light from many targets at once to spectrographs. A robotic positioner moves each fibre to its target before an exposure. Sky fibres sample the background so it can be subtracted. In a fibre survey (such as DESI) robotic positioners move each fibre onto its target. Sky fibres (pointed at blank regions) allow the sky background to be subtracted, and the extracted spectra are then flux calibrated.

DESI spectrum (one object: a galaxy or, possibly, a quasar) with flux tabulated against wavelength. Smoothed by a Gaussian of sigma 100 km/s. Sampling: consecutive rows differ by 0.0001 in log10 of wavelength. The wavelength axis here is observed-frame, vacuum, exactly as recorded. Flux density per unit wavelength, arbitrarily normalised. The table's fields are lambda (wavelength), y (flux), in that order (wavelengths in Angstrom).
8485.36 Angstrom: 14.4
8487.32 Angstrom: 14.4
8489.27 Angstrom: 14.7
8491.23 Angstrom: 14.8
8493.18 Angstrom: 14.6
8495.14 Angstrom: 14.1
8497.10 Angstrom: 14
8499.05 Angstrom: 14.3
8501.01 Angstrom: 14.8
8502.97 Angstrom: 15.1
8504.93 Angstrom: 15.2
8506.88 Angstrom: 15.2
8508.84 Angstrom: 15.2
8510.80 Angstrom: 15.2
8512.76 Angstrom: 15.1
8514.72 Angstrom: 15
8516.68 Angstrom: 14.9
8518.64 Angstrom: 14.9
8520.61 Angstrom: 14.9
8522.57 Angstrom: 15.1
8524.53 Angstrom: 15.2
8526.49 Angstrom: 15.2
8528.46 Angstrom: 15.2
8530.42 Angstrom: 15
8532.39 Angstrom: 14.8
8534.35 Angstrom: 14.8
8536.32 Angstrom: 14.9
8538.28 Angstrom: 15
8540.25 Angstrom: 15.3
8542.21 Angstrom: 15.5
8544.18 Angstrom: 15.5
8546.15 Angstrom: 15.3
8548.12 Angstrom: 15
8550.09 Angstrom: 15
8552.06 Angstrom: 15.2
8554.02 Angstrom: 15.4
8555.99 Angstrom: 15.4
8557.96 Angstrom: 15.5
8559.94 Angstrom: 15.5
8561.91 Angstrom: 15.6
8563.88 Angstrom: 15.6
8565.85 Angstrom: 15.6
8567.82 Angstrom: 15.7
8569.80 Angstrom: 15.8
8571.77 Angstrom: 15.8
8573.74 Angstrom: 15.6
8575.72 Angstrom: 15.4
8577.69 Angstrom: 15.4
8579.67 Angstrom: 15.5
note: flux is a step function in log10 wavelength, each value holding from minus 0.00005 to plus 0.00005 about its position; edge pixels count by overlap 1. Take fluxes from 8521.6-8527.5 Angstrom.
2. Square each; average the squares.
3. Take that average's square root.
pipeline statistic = 15.2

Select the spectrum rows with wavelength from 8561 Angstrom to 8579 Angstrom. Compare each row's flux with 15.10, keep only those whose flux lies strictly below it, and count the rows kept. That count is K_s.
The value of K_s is 0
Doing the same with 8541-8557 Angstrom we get 2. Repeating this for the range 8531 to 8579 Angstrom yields 6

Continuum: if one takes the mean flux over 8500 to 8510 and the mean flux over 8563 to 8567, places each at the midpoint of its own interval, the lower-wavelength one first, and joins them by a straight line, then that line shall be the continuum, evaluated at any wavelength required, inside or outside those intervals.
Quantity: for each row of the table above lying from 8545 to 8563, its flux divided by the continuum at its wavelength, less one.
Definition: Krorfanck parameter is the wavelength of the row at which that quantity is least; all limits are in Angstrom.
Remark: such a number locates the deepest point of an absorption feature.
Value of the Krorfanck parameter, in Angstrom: 8550.09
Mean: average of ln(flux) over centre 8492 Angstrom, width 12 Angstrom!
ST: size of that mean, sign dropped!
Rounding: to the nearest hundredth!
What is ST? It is 2.67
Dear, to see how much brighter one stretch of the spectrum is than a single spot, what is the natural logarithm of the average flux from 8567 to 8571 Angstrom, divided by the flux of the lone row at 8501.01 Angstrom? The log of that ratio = 0.062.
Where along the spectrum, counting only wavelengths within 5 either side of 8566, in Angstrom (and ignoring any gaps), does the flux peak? 8569.80 Angstrom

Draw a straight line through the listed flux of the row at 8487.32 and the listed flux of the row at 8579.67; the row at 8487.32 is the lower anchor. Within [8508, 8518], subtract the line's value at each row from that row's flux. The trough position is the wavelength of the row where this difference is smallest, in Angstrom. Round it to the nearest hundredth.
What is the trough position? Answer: 8516.68 Angstrom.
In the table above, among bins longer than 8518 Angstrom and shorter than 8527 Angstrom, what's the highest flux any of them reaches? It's 15.2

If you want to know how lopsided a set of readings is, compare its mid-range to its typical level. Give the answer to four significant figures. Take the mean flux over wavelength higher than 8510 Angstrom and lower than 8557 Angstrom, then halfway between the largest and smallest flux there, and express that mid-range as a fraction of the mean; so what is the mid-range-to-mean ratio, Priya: 1.002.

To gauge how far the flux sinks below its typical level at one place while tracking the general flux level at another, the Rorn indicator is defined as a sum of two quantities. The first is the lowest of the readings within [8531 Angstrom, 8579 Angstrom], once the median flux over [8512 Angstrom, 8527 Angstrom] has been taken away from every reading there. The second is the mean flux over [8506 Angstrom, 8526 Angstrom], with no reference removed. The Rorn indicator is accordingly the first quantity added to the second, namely 14.8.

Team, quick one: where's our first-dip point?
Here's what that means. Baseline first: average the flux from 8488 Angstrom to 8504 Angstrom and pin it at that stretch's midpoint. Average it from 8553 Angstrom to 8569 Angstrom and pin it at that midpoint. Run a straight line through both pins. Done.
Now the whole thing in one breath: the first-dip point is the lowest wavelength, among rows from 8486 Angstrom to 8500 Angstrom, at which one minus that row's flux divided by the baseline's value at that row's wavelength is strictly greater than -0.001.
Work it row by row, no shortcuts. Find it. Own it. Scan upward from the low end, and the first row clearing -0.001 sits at 8487.32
